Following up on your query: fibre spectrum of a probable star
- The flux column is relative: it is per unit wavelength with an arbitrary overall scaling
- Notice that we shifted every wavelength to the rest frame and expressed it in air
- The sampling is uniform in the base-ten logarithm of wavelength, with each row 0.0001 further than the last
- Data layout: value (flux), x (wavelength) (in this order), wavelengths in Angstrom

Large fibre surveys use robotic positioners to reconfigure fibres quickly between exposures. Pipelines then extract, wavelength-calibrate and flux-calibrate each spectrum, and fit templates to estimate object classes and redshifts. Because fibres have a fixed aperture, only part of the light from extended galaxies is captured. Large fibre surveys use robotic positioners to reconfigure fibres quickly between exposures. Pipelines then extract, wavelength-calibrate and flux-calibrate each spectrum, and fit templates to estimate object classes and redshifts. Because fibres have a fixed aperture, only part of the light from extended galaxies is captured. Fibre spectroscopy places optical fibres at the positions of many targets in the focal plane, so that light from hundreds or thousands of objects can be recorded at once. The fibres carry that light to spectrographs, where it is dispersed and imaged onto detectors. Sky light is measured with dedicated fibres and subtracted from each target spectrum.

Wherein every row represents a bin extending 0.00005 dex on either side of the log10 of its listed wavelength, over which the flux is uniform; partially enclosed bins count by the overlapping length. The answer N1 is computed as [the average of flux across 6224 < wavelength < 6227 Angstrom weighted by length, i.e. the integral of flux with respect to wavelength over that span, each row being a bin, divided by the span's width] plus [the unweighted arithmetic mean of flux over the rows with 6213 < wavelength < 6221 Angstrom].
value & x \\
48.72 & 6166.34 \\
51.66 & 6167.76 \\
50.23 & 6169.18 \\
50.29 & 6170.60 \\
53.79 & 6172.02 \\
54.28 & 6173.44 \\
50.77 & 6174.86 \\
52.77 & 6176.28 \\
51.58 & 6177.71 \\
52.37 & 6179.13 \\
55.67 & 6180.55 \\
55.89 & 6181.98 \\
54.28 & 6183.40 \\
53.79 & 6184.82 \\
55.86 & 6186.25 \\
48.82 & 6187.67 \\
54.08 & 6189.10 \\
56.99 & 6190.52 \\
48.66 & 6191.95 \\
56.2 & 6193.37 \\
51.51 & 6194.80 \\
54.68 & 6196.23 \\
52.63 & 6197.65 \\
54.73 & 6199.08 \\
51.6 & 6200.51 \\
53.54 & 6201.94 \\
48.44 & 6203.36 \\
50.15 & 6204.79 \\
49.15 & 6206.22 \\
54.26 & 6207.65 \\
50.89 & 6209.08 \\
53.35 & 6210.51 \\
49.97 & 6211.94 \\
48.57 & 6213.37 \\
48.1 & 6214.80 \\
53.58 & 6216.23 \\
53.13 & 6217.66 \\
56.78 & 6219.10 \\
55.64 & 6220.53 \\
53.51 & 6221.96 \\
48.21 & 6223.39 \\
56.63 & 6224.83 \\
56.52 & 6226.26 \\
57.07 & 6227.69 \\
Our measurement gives 109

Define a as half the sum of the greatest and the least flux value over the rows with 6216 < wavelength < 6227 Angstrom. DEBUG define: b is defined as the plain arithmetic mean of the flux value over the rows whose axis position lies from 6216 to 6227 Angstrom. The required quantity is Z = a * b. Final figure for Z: 2848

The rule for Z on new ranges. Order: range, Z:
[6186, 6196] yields 2808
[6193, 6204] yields 2769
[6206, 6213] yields 2664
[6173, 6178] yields 2750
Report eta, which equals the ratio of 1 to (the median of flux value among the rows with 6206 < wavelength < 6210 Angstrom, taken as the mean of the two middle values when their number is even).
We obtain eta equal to 0.0197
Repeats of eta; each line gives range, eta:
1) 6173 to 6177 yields 0.0190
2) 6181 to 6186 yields 0.0184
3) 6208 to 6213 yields 0.0197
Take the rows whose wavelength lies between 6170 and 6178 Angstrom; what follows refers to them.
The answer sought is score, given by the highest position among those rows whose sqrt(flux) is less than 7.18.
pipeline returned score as 6174.86 Angstrom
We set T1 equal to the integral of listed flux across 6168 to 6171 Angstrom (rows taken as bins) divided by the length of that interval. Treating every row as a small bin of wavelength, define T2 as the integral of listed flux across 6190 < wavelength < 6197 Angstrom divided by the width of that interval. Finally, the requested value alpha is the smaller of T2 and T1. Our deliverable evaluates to 50.5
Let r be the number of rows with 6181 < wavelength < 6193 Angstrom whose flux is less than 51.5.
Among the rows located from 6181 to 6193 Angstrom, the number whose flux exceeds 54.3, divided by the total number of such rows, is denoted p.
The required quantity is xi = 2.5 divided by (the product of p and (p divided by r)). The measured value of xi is 36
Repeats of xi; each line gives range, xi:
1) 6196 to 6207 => 120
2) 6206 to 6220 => 1250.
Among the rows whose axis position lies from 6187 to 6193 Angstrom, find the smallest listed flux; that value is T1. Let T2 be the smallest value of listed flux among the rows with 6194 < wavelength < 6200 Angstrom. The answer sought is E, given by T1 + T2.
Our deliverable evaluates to 100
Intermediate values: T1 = 48.66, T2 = 51.51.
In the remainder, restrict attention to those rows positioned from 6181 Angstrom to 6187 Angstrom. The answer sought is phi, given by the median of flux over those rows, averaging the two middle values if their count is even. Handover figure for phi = 55.1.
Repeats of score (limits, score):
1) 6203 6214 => 6213.37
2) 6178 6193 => 6191.95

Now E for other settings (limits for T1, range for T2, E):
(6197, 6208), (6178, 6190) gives 97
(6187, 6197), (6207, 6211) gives 100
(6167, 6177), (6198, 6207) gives 99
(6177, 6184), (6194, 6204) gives 100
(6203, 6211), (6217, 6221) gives 102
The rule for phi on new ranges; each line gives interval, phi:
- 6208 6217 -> 50.4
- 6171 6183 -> 53.3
